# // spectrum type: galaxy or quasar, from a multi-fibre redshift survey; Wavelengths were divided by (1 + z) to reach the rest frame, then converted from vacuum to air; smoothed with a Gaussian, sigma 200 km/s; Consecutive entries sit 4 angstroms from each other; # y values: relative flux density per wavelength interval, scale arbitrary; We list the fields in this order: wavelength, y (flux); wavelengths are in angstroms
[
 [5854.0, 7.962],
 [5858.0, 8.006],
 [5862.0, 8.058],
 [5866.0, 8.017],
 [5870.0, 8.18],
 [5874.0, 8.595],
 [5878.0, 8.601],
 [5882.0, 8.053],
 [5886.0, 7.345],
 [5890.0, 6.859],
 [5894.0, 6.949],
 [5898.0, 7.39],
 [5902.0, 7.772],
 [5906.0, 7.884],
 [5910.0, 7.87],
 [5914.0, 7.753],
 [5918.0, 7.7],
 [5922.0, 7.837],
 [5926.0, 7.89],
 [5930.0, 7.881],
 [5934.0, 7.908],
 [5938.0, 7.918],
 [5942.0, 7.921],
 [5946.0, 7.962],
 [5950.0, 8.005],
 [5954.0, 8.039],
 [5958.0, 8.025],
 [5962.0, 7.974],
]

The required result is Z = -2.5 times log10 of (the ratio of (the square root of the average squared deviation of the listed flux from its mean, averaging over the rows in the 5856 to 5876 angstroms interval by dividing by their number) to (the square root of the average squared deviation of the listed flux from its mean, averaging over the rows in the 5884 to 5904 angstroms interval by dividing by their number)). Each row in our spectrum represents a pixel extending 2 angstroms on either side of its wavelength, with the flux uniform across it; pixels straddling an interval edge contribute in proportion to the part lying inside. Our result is 0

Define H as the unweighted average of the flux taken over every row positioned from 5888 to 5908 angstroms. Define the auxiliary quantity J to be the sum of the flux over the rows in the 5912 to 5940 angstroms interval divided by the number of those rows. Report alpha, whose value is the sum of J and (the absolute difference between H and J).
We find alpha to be 8.3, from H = 7.37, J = 7.84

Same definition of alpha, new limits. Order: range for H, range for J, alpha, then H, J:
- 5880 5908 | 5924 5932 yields 8.3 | 7.46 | 7.89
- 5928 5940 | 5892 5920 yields 7.9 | 7.90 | 7.62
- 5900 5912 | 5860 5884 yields 8.7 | 7.84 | 8.25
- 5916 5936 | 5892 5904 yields 7.8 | 7.84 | 7.37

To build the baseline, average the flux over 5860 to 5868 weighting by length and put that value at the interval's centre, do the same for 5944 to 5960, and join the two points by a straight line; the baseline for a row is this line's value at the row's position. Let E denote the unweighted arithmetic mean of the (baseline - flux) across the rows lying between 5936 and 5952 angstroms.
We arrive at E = 0.06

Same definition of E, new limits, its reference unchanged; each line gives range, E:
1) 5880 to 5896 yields 0.73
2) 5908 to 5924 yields 0.23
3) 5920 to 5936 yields 0.14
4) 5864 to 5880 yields -0.31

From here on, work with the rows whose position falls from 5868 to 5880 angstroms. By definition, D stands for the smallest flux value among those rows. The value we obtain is 8.18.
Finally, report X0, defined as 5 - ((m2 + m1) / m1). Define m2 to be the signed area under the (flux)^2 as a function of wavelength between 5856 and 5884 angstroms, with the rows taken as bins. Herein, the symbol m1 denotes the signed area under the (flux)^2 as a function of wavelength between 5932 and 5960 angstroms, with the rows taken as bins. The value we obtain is 2.94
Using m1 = 1778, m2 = 1892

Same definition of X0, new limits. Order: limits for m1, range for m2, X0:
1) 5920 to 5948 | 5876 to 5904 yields 3.08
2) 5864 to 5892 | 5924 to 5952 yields 3.01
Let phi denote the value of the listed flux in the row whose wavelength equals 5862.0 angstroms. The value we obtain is 8.058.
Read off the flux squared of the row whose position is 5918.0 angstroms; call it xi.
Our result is 59.3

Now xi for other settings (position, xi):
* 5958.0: 64.4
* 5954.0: 64.6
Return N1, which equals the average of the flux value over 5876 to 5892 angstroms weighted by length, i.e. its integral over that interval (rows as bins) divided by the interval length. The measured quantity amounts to 7.71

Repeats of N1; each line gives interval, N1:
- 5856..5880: 8.24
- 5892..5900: 7.17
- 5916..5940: 7.86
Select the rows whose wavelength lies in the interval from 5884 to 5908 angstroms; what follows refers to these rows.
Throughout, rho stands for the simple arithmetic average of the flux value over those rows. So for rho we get 7.4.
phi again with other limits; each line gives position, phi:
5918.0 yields 7.7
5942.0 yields 7.921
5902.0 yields 7.772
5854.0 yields 7.962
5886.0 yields 7.345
